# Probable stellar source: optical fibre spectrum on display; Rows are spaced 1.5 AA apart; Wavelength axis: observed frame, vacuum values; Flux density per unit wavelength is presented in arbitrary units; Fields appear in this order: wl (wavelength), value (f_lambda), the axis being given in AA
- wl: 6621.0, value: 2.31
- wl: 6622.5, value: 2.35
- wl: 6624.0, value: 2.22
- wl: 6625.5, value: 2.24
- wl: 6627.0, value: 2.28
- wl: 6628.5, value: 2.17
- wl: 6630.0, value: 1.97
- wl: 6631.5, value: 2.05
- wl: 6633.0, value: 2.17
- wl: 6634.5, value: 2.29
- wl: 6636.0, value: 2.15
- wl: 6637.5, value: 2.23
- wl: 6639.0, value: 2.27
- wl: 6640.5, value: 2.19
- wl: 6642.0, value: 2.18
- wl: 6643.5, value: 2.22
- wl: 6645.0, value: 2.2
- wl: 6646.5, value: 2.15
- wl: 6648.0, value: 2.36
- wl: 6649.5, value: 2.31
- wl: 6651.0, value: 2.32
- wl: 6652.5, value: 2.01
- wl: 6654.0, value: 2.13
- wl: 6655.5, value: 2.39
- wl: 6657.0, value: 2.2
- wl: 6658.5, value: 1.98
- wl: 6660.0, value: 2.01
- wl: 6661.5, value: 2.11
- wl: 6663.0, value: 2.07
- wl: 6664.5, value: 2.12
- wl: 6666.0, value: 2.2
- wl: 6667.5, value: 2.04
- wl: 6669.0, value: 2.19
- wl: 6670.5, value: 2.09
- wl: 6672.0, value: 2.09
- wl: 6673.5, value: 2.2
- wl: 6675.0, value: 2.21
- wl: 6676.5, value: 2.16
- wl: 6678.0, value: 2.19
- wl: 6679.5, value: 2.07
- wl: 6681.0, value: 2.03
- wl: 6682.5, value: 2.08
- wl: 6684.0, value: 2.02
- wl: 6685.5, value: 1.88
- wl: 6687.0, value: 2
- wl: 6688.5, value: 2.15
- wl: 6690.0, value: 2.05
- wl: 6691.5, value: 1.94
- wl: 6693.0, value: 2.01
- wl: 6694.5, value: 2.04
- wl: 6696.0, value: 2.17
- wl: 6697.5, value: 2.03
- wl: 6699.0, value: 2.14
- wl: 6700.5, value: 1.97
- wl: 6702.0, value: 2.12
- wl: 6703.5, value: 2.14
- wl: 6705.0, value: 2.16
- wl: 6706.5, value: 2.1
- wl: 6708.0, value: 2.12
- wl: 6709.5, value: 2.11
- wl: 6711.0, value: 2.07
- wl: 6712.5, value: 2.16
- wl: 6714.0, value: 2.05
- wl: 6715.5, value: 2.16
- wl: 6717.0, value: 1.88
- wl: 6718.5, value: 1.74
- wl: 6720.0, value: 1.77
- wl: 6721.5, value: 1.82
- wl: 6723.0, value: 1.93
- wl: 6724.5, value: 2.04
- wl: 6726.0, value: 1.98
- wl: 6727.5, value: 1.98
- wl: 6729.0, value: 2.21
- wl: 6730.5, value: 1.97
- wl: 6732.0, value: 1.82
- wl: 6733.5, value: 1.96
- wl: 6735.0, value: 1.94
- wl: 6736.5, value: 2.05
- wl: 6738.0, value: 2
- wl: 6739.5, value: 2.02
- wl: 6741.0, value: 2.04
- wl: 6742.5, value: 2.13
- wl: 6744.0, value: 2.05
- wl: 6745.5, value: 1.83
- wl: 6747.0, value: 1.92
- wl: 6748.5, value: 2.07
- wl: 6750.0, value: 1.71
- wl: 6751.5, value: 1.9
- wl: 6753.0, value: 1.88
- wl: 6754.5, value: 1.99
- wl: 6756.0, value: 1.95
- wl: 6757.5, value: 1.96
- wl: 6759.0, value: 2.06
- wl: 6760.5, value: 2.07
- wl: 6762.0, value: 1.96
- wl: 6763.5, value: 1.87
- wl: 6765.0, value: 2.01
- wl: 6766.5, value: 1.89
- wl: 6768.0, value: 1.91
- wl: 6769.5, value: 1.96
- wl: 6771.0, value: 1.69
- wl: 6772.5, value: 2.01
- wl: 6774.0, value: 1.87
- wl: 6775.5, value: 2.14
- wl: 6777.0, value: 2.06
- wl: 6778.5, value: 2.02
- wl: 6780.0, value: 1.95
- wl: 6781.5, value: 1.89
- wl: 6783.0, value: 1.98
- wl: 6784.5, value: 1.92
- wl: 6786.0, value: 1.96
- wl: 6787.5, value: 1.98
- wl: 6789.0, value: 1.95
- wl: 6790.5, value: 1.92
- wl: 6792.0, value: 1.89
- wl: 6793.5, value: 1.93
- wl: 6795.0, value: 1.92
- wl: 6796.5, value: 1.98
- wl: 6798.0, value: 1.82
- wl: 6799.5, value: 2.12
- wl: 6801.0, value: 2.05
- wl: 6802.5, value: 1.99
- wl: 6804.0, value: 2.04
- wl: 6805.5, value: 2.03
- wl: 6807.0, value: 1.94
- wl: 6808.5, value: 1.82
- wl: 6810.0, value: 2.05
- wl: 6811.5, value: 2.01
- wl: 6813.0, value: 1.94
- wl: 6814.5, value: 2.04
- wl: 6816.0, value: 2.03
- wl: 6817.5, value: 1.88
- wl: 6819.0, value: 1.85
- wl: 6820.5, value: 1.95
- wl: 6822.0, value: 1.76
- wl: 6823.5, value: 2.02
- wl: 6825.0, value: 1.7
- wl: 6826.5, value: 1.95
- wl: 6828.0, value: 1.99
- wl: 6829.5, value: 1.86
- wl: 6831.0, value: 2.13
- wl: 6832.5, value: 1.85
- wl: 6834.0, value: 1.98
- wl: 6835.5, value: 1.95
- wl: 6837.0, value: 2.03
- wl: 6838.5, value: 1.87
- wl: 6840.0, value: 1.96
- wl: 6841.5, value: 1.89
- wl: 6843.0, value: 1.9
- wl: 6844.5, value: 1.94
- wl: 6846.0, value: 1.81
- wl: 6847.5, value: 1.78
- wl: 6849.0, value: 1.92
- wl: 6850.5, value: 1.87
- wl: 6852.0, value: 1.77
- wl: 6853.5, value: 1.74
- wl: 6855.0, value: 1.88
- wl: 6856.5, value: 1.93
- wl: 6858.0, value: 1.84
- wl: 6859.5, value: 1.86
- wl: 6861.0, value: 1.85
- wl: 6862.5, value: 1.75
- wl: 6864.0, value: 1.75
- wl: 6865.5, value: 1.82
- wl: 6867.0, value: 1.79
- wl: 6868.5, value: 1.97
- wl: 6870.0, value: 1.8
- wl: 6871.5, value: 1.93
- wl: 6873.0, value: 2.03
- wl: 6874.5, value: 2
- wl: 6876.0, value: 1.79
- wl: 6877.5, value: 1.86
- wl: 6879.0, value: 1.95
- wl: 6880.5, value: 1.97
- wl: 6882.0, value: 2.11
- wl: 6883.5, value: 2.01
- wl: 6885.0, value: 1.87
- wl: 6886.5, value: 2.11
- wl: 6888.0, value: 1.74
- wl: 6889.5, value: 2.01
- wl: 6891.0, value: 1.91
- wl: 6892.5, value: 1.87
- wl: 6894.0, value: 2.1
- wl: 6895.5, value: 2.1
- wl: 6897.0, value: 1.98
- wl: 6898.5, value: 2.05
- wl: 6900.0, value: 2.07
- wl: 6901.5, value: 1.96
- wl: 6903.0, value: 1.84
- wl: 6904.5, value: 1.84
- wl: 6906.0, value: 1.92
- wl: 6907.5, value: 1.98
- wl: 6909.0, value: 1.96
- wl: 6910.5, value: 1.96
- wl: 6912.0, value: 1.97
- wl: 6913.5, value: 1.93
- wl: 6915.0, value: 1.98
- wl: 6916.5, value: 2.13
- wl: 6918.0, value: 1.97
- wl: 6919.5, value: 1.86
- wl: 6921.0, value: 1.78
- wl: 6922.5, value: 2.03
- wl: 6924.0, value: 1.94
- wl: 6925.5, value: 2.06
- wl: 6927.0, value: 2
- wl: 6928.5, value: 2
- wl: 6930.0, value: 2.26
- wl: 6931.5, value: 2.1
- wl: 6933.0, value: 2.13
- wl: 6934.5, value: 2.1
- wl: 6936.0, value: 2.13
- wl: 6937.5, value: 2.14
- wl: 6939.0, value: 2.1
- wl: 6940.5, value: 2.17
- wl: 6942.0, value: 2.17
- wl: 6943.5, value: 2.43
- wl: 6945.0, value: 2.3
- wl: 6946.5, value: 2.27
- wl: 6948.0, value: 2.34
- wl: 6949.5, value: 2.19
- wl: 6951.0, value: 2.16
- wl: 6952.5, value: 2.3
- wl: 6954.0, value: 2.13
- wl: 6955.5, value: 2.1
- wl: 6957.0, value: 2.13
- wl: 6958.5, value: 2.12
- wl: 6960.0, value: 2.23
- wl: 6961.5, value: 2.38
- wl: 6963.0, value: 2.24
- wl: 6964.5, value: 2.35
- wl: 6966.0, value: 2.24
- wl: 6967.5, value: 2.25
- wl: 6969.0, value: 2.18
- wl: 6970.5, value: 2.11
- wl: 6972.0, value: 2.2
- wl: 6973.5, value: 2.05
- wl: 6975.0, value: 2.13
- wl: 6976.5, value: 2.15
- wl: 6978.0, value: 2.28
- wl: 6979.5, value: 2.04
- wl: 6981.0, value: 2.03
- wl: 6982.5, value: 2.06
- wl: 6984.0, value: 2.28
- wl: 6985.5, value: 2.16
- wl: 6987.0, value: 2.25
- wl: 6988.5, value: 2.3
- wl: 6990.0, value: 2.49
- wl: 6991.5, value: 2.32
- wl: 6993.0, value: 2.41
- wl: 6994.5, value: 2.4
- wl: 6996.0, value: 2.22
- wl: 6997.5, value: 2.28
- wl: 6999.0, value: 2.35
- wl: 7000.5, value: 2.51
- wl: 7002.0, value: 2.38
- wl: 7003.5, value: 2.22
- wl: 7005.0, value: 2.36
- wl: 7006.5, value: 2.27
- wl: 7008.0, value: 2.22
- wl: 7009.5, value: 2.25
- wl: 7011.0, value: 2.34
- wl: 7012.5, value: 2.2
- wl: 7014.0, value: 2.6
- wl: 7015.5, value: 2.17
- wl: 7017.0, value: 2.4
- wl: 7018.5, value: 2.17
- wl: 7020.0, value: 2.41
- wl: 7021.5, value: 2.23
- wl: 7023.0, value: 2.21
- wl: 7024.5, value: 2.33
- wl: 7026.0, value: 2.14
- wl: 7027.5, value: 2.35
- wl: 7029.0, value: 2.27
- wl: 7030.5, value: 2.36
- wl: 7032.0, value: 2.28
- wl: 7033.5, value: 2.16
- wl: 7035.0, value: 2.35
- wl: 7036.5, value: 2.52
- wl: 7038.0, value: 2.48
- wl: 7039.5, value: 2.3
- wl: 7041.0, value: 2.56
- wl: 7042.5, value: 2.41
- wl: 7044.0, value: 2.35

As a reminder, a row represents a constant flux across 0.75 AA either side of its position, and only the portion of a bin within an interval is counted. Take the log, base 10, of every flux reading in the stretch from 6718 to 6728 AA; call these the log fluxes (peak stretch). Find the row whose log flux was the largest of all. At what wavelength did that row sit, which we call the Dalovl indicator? 6724.5 AA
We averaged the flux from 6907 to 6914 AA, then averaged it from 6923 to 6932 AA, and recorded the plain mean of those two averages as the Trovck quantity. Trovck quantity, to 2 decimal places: 2.01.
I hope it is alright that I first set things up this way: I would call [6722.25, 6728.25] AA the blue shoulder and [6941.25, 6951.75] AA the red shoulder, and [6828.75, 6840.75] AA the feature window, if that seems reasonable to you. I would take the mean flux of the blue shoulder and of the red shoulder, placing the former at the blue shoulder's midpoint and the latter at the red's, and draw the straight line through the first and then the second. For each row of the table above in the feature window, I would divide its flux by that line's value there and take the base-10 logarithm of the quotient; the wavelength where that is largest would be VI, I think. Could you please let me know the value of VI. 6831.0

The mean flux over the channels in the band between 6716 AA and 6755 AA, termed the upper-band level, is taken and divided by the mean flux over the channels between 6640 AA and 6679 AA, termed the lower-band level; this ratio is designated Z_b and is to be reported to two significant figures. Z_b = 0.90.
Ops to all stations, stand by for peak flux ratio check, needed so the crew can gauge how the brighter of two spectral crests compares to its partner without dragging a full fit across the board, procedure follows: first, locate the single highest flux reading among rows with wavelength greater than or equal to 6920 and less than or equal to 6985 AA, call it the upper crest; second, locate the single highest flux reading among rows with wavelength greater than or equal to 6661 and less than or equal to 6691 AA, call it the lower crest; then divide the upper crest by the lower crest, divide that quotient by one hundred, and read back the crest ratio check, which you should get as 0.0110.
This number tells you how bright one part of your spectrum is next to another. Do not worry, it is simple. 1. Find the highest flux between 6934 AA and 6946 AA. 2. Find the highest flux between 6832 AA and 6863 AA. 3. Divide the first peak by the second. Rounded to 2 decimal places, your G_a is 1.20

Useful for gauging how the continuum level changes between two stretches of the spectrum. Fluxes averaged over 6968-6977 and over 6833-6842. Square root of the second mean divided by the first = 0.95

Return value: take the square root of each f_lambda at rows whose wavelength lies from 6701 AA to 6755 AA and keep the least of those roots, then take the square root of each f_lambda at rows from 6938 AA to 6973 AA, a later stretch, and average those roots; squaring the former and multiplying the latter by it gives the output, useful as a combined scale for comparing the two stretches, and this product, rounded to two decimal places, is 2.55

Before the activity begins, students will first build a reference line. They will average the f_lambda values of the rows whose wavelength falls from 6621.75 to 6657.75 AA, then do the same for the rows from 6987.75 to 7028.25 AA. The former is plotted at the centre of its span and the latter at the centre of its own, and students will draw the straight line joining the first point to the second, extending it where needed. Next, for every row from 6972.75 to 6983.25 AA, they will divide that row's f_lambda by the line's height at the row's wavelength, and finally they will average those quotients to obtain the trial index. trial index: 0.913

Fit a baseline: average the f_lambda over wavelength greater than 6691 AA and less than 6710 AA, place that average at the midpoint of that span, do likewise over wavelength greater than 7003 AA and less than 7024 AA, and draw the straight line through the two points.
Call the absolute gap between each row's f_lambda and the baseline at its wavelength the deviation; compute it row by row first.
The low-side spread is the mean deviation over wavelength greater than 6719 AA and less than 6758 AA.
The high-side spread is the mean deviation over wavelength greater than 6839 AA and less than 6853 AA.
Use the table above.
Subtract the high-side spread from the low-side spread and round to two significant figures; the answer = -0.15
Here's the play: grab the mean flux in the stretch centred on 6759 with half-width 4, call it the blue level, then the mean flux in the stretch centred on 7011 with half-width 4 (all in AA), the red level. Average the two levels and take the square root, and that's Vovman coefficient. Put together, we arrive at 1.47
